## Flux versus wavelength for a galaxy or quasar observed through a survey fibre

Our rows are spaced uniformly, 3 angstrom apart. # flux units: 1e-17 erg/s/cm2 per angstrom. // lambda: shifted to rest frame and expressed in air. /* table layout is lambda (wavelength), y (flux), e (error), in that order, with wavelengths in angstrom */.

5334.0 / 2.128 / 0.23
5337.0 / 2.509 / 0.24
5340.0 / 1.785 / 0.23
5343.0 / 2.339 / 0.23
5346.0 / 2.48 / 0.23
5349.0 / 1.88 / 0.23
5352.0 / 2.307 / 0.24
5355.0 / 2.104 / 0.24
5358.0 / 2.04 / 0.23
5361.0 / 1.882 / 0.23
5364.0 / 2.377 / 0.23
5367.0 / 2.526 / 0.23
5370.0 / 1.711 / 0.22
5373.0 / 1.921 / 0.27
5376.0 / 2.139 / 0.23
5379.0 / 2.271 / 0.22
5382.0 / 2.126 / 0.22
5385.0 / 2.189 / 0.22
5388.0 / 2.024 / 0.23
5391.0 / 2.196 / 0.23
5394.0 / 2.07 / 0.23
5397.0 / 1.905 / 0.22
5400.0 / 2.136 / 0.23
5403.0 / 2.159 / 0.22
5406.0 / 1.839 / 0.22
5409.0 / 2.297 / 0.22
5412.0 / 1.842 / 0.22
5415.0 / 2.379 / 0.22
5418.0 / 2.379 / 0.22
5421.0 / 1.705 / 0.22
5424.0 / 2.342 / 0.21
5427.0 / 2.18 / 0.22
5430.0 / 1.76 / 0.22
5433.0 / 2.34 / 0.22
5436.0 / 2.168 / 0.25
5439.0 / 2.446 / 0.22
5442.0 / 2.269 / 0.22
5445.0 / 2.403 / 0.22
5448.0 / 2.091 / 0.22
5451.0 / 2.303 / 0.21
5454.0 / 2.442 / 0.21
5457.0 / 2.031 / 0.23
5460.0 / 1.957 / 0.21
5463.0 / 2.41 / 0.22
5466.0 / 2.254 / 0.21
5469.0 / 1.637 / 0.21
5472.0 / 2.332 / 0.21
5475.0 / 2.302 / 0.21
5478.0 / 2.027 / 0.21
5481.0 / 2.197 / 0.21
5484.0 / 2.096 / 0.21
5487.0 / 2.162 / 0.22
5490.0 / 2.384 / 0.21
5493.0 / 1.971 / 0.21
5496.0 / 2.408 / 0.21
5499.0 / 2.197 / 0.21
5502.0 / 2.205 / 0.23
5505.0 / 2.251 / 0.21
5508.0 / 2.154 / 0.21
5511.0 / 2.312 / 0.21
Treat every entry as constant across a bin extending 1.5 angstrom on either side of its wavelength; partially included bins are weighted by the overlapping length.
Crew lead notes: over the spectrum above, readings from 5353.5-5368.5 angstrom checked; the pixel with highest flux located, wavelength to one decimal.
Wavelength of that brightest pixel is 5367.0 angstrom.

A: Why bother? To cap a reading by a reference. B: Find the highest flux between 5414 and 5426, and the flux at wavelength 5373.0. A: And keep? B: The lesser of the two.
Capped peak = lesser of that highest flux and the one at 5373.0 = 1.9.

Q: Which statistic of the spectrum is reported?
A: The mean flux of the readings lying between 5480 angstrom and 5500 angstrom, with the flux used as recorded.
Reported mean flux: 2.20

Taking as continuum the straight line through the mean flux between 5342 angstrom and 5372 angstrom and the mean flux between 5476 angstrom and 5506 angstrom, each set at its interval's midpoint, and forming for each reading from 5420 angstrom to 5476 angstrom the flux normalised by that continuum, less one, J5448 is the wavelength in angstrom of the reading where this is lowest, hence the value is 5469.0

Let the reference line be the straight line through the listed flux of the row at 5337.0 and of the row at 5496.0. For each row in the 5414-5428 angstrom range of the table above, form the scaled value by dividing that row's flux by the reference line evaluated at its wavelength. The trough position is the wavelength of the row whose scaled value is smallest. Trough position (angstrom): 5421.0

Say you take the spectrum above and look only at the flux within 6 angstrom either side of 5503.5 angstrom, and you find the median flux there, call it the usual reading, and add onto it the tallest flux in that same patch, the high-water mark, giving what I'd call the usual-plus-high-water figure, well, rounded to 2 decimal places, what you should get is 4.45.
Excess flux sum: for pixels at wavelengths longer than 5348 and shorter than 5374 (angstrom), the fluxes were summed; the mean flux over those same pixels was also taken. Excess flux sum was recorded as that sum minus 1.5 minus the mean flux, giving 15.2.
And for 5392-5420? 15.4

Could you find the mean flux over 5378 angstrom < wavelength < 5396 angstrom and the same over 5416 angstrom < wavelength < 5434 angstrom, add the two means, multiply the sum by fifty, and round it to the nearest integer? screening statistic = 213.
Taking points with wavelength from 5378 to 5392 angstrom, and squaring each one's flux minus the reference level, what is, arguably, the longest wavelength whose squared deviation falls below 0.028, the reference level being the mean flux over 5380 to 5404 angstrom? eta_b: 5391.0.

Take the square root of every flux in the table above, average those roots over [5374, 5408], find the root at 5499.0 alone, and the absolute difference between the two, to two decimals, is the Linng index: 0.04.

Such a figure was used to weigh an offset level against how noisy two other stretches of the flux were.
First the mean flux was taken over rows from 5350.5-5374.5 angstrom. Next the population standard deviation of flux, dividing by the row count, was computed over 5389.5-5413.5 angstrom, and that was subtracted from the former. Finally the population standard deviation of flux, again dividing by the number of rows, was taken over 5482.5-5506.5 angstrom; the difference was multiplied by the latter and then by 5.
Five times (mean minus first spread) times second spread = 1.30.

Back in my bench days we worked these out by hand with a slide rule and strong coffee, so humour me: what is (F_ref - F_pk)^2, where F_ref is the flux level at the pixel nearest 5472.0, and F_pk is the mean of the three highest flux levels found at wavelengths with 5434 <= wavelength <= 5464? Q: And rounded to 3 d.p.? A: 0.010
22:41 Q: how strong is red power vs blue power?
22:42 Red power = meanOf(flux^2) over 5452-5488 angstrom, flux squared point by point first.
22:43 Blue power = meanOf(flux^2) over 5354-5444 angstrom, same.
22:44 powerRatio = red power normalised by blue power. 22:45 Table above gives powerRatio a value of 1.03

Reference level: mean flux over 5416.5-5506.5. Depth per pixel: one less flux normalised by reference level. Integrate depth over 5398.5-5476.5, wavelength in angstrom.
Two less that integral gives 1.3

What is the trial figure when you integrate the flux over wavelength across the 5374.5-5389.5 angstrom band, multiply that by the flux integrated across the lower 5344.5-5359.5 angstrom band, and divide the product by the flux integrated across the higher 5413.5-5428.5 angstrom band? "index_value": 31.7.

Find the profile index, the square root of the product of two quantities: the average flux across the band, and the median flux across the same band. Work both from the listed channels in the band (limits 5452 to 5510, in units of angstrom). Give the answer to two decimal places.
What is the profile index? 2.19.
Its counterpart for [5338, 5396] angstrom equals 2.13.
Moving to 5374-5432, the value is 2.12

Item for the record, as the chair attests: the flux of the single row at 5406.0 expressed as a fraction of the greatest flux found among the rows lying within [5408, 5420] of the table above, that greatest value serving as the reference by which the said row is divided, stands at 0.77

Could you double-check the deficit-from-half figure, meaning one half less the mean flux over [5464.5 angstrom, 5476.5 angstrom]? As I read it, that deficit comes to -1.63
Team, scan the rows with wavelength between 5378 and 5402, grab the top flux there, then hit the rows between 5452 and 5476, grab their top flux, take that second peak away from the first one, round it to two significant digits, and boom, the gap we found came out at -0.17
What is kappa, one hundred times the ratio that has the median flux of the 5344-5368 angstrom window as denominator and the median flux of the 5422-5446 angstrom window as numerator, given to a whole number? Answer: 104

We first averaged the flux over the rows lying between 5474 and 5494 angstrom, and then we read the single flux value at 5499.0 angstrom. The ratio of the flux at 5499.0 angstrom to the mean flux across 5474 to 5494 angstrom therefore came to 1.02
